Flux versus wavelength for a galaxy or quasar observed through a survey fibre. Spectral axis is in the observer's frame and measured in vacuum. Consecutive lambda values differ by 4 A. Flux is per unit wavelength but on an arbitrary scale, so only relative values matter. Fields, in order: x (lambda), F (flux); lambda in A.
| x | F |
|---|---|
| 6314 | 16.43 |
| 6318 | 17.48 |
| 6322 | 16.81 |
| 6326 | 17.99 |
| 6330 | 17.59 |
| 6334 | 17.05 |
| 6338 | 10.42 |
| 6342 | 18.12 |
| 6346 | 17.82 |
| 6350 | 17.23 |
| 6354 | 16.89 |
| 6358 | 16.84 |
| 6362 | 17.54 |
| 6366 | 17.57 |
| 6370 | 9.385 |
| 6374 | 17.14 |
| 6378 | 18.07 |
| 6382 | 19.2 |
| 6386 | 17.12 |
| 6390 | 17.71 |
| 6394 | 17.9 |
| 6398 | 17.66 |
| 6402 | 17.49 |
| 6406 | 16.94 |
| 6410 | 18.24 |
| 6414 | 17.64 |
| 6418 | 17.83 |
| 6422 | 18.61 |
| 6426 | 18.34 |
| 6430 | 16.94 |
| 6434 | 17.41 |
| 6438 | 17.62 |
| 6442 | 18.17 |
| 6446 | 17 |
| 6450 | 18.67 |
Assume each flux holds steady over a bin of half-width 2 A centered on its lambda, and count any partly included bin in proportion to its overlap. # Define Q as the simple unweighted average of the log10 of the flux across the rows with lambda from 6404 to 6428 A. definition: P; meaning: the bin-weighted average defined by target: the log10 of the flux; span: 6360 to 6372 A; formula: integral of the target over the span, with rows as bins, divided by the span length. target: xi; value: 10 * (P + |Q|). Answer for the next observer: 24.1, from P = 1.15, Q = 1.25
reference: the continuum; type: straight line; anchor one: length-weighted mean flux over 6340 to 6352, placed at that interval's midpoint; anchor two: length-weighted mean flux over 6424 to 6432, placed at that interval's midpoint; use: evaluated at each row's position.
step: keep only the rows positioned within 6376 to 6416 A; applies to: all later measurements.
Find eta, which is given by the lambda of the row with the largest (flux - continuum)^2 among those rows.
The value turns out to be 6382 A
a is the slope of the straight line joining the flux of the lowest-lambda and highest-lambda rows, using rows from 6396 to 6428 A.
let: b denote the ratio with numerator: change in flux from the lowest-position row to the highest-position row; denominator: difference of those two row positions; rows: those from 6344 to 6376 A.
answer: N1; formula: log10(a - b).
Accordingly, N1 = -1.31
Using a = 0.024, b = -0.02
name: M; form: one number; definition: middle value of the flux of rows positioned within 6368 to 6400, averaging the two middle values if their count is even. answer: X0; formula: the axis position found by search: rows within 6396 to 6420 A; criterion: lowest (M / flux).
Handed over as 6410 A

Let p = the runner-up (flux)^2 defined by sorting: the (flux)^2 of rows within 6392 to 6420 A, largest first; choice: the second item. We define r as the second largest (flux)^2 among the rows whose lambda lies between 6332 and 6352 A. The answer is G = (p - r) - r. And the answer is -315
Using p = 320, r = 318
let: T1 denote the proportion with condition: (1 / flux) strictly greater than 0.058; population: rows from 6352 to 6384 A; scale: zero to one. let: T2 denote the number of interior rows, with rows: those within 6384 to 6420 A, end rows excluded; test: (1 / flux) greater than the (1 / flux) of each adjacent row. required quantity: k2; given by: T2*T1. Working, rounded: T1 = 0.50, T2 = 2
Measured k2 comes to 1.0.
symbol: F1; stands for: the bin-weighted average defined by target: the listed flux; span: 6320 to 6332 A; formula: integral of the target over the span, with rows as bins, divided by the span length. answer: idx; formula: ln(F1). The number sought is 2.86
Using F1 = 17.5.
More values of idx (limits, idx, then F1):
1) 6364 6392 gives 2.81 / 16.6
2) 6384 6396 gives 2.87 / 17.6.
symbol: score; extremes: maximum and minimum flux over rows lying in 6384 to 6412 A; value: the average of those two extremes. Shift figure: 17.6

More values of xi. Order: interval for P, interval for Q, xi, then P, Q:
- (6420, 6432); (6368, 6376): 23.6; 1.25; 1.10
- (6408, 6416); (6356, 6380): 24.5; 1.25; 1.20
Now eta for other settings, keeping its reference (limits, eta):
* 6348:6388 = 6370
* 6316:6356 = 6338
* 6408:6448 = 6422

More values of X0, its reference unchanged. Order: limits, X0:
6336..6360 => 6342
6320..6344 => 6342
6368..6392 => 6382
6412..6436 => 6422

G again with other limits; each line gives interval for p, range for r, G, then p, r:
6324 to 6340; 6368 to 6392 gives -344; 309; 327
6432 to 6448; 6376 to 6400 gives -343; 310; 327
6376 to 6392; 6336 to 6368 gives -309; 327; 318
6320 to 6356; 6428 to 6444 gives -297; 324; 310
